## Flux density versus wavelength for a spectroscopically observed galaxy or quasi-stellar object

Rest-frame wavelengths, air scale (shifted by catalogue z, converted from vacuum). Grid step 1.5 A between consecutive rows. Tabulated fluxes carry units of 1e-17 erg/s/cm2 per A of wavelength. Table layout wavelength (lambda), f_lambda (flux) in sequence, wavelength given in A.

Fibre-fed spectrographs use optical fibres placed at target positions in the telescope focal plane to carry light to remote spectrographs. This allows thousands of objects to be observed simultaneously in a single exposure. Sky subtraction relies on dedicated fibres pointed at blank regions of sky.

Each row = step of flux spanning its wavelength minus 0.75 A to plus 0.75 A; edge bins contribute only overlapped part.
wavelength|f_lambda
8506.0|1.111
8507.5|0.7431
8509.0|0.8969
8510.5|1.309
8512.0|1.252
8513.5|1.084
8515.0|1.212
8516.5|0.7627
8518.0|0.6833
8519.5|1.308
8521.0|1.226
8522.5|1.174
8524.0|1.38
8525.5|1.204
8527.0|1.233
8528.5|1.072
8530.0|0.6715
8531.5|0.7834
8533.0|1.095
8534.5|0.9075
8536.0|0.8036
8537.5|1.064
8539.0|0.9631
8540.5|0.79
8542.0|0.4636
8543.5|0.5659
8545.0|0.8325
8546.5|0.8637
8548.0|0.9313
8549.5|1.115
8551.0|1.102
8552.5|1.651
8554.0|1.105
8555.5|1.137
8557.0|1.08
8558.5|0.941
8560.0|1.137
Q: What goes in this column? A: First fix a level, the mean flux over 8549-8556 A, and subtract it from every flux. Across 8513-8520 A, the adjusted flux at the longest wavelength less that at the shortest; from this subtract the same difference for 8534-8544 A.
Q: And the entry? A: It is 0.57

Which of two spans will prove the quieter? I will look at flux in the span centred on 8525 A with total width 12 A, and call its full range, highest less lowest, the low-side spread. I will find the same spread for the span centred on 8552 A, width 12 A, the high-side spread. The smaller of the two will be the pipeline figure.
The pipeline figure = 0.71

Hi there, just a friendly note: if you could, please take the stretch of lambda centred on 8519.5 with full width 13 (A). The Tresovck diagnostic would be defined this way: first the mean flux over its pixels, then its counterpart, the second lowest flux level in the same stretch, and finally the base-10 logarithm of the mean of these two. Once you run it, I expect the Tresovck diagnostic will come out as -0.03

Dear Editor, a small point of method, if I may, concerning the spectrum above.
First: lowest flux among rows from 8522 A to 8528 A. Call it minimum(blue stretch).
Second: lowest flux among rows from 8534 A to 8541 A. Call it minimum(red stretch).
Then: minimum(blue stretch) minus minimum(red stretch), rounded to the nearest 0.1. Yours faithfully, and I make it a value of 0.4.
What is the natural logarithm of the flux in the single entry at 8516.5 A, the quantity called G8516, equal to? -0.27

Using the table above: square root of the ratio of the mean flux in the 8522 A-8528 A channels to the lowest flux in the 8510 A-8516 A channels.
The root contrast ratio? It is 1.07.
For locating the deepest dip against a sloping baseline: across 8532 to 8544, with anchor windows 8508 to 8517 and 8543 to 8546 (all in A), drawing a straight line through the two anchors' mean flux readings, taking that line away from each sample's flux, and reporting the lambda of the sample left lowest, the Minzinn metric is 8542.0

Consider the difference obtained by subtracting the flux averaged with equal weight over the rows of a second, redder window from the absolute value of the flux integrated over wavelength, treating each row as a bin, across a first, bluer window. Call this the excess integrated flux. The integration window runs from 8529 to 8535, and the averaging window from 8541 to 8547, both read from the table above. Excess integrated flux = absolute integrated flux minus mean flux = 4.5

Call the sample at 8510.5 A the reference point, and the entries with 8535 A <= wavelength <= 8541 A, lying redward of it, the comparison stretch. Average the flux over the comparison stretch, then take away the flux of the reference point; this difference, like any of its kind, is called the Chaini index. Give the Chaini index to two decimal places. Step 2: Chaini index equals -0.40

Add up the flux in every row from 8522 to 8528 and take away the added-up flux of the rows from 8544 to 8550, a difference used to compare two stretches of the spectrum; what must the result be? 1.2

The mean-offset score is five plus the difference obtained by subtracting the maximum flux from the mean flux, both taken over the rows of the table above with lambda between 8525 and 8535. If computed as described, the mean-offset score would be 4.76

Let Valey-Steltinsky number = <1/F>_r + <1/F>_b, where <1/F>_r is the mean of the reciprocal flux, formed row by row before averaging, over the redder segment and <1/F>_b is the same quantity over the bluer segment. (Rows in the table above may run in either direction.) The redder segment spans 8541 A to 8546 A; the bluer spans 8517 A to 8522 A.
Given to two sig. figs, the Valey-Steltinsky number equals 2.7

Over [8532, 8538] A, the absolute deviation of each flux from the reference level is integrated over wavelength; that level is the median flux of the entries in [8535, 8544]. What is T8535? 1.0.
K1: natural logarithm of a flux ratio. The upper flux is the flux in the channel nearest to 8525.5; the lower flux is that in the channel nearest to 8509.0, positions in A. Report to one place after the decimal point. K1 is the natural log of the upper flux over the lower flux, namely 0.3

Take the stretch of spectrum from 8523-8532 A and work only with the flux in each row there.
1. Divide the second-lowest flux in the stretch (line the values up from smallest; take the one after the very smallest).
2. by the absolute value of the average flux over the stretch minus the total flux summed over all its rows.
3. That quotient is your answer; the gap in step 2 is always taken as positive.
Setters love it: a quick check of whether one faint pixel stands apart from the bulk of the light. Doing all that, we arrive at 0.148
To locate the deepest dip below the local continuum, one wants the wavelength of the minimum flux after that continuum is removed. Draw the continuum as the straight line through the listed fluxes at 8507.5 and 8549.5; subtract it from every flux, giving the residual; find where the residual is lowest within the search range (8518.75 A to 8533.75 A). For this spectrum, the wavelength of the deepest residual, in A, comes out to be 8530.0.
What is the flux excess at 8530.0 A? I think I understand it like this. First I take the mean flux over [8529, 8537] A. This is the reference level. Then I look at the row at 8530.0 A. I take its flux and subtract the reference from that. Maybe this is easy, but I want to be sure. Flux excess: -0.2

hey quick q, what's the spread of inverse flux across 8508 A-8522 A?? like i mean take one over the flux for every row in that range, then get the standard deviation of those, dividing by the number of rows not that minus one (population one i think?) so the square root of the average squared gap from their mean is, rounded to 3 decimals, 0.245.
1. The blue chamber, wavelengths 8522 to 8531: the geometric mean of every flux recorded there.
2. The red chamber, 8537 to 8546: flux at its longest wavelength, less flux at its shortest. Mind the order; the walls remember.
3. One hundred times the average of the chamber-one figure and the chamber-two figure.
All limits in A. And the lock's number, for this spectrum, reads 43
